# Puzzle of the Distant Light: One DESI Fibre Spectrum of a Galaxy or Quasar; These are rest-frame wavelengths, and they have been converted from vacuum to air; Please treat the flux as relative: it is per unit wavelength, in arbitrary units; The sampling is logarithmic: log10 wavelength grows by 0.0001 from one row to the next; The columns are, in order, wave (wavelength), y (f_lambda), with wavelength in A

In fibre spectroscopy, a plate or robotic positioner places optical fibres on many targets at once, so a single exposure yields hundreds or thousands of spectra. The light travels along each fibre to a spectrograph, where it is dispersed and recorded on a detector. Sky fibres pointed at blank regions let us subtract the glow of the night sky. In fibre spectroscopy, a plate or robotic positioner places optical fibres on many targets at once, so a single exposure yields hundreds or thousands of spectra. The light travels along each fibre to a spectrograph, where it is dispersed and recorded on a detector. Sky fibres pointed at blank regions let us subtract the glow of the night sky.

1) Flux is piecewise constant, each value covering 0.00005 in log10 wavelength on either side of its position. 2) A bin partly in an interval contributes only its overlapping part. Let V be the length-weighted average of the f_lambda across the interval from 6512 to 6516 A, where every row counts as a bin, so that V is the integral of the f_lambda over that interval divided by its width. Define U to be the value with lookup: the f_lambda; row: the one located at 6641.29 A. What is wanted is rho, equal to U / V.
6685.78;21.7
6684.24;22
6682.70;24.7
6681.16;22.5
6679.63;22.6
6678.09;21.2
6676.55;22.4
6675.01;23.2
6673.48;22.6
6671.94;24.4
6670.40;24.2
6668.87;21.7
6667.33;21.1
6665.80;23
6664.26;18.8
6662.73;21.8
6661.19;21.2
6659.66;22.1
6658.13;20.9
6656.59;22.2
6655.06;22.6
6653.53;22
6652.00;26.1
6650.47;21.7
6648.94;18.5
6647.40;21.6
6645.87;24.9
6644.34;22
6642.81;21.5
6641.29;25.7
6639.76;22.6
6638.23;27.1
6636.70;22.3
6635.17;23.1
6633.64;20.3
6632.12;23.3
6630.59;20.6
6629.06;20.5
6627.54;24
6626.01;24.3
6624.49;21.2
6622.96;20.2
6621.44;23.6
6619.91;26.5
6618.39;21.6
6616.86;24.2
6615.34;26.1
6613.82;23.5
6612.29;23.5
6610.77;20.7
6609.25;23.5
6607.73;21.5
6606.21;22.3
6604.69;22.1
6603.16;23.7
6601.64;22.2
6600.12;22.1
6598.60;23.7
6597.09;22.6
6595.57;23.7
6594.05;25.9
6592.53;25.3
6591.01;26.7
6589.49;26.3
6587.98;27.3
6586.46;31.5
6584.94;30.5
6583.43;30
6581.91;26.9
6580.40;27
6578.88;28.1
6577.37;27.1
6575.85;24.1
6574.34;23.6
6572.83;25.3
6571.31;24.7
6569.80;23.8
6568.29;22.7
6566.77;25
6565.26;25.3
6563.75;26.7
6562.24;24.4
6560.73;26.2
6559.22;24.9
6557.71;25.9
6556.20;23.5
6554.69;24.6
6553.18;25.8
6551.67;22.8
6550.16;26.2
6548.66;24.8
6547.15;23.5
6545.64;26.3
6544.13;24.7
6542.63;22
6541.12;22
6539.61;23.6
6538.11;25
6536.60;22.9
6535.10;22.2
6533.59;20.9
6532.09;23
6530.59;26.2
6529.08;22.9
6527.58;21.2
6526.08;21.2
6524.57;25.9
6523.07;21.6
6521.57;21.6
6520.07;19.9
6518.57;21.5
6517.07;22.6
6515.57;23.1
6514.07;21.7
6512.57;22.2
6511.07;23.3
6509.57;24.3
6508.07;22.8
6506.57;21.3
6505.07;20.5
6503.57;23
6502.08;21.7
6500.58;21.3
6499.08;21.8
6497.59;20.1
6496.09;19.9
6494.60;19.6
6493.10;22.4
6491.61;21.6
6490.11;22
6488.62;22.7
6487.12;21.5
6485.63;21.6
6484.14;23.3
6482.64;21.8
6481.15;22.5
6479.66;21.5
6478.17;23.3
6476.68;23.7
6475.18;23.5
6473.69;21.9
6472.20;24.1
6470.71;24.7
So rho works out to 1.15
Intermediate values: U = 25.7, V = 22.3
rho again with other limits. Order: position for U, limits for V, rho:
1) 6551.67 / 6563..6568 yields 0.90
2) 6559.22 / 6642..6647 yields 1.09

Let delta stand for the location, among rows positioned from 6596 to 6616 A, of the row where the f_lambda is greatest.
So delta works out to 6615.34 A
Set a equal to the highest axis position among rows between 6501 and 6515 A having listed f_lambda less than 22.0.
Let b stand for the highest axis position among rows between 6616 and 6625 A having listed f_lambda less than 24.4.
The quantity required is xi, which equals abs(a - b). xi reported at 110.4 A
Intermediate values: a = 6514.07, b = 6624.49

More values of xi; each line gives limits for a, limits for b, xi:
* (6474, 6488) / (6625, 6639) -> 149.6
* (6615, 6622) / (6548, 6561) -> 62.2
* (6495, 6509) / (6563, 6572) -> 63.2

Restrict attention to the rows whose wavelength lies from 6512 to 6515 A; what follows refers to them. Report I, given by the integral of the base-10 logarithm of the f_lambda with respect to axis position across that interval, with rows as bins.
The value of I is 4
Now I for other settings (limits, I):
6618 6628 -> 14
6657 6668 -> 15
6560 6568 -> 11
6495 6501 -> 8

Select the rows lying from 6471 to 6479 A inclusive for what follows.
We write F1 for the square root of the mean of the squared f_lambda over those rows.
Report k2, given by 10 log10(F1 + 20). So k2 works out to 16.37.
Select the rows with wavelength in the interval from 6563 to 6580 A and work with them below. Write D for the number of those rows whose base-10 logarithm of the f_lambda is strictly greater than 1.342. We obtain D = 11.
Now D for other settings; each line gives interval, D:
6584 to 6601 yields 11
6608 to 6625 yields 7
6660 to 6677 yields 6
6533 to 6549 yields 10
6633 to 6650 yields 7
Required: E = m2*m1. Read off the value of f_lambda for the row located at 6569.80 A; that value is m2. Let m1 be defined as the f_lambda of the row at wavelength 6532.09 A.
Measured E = 547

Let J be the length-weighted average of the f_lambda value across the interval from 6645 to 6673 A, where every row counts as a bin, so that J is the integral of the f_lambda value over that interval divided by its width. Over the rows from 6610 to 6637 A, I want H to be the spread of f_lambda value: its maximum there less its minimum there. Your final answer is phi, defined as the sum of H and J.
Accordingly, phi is 28.5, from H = 6.3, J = 22.2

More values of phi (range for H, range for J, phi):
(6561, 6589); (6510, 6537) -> 31.3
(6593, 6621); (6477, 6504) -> 27.6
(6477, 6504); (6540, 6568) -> 28.3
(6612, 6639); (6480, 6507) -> 28.5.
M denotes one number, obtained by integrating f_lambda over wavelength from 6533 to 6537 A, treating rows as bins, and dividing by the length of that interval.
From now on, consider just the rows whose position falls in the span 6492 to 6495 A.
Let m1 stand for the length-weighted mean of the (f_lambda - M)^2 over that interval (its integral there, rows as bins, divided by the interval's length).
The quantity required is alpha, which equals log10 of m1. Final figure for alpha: 0.4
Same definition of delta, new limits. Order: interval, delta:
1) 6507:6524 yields 6509.57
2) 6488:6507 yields 6503.57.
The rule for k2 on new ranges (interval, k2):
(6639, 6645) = 16.34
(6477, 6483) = 16.26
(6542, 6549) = 16.46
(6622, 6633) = 16.24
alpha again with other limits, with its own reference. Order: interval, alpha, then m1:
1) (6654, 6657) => -0.6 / 0.2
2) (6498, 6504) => -0.3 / 0.5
